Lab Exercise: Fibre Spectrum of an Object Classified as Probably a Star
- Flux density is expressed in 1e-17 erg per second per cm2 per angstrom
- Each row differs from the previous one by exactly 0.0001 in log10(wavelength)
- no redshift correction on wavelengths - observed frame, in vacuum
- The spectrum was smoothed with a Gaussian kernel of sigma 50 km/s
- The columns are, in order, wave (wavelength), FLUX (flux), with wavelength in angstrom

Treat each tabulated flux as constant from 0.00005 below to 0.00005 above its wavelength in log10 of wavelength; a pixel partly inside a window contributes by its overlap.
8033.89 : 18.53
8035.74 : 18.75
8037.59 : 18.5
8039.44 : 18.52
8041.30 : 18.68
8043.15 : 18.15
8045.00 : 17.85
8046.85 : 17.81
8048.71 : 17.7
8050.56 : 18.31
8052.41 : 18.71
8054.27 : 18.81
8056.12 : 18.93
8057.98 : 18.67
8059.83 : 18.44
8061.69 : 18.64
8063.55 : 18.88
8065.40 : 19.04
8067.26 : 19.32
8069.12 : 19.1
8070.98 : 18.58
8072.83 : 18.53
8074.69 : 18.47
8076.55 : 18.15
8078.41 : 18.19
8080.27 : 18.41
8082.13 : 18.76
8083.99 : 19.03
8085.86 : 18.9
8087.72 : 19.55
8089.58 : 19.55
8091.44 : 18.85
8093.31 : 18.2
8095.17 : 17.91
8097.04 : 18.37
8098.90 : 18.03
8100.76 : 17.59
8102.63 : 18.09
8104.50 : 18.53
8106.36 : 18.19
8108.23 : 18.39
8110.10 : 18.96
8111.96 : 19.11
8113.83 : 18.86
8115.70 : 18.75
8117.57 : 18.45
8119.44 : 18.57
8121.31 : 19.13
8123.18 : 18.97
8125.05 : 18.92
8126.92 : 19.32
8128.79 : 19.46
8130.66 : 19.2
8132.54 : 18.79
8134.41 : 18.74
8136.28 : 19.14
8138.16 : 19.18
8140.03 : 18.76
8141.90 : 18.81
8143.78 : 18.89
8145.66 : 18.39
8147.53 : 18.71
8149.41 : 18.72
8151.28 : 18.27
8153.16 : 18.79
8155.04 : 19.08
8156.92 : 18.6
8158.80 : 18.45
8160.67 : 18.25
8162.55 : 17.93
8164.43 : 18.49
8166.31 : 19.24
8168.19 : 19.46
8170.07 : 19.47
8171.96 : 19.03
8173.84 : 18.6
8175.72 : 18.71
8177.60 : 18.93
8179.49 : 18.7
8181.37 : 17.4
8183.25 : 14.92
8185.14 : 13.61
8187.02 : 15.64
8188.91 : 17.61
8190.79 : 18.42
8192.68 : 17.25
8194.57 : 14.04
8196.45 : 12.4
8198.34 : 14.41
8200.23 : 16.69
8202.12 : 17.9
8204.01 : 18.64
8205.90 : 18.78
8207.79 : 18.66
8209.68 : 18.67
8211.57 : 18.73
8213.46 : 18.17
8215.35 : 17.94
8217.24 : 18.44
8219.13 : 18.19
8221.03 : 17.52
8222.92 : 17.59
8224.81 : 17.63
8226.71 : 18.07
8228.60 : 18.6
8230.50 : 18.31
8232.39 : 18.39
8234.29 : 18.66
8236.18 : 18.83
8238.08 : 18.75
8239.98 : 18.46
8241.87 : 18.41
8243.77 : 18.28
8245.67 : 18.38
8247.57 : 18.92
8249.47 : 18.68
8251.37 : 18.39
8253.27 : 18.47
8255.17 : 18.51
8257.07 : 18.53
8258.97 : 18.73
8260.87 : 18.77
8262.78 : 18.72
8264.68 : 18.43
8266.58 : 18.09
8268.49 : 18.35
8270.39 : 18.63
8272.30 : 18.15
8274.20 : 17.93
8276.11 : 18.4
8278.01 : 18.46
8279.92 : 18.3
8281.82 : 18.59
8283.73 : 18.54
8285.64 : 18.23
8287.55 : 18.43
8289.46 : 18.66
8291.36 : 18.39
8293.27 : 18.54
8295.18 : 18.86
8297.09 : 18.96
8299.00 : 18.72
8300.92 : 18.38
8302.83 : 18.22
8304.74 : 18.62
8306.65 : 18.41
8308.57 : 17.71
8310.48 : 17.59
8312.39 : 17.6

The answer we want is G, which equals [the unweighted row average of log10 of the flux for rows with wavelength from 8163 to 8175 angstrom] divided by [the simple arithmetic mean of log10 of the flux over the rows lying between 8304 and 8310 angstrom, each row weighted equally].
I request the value 1.01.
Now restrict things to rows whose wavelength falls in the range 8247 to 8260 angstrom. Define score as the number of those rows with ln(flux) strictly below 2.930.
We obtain 5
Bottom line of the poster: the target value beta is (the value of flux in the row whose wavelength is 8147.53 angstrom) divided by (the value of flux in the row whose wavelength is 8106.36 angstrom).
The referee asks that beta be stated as 1.03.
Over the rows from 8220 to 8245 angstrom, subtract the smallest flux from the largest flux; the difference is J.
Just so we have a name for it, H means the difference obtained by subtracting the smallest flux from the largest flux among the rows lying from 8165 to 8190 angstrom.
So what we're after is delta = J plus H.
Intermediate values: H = 5.86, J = 1.3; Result 7.2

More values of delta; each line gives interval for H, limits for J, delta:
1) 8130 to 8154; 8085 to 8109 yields 2.9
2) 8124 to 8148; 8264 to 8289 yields 1.8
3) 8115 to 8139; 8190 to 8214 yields 7.4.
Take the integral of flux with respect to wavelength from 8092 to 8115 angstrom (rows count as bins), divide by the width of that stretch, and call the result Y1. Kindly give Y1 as 18.4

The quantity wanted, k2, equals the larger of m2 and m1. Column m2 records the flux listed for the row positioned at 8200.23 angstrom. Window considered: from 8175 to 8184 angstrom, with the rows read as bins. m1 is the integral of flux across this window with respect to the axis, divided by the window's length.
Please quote 17.8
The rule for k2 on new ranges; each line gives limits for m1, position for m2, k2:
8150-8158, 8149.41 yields 18.7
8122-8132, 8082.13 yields 19.2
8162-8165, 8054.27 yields 18.8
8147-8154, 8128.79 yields 19.5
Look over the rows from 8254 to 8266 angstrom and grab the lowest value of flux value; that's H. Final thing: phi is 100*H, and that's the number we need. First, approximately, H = 18.43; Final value 1843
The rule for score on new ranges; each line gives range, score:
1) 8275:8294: 10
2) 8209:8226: 8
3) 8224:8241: 7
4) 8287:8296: 4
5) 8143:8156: 4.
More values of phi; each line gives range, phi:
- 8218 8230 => 1752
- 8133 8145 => 1874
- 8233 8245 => 1828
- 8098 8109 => 1759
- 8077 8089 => 1819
